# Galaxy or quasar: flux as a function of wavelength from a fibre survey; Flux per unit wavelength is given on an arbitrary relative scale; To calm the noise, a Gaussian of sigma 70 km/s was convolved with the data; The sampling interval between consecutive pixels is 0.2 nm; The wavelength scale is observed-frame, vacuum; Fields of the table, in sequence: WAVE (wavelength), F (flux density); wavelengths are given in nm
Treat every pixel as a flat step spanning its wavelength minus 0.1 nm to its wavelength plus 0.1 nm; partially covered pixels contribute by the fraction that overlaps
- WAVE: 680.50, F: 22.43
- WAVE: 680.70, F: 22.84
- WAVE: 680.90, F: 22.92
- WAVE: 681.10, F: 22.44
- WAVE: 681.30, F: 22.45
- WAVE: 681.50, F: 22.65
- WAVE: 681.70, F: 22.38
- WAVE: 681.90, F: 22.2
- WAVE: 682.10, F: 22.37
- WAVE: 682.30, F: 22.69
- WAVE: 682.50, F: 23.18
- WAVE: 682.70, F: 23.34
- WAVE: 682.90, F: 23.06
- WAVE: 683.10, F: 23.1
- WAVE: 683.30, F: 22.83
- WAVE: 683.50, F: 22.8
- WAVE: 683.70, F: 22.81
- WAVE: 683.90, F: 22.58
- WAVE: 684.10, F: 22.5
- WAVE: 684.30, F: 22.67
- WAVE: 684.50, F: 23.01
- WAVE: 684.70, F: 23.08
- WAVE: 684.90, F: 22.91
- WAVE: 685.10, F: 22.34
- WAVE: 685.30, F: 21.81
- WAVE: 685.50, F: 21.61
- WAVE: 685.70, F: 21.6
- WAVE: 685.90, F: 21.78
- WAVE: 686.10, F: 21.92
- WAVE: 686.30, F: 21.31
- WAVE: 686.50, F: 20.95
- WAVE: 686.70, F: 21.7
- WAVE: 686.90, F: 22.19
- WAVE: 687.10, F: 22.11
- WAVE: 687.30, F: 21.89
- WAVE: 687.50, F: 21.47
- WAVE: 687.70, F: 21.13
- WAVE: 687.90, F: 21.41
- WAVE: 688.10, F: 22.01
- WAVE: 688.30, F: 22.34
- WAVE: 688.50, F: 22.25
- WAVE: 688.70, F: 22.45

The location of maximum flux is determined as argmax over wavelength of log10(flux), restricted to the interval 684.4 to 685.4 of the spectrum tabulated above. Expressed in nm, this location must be 684.70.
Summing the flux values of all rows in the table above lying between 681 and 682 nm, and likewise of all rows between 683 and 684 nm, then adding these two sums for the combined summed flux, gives 226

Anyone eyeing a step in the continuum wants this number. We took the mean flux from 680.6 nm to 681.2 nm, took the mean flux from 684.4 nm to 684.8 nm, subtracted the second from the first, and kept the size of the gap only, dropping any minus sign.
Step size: 0.31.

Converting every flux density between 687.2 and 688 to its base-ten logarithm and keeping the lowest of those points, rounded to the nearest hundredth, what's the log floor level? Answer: 1.32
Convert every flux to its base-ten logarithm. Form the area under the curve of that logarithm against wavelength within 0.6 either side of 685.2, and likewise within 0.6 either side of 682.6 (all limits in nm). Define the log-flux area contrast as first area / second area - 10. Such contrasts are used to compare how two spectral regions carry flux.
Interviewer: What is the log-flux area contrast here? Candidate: -9.010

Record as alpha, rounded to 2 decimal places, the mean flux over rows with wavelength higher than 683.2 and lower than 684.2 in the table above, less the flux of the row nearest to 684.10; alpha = 0.20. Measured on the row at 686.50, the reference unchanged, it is 1.75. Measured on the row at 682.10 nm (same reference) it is 0.33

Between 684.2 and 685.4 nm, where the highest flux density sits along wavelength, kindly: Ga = 684.70 nm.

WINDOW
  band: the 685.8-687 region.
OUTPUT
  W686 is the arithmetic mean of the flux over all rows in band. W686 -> 21.6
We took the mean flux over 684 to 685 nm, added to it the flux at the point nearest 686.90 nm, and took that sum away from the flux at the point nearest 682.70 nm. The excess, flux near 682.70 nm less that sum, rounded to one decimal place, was -21.7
